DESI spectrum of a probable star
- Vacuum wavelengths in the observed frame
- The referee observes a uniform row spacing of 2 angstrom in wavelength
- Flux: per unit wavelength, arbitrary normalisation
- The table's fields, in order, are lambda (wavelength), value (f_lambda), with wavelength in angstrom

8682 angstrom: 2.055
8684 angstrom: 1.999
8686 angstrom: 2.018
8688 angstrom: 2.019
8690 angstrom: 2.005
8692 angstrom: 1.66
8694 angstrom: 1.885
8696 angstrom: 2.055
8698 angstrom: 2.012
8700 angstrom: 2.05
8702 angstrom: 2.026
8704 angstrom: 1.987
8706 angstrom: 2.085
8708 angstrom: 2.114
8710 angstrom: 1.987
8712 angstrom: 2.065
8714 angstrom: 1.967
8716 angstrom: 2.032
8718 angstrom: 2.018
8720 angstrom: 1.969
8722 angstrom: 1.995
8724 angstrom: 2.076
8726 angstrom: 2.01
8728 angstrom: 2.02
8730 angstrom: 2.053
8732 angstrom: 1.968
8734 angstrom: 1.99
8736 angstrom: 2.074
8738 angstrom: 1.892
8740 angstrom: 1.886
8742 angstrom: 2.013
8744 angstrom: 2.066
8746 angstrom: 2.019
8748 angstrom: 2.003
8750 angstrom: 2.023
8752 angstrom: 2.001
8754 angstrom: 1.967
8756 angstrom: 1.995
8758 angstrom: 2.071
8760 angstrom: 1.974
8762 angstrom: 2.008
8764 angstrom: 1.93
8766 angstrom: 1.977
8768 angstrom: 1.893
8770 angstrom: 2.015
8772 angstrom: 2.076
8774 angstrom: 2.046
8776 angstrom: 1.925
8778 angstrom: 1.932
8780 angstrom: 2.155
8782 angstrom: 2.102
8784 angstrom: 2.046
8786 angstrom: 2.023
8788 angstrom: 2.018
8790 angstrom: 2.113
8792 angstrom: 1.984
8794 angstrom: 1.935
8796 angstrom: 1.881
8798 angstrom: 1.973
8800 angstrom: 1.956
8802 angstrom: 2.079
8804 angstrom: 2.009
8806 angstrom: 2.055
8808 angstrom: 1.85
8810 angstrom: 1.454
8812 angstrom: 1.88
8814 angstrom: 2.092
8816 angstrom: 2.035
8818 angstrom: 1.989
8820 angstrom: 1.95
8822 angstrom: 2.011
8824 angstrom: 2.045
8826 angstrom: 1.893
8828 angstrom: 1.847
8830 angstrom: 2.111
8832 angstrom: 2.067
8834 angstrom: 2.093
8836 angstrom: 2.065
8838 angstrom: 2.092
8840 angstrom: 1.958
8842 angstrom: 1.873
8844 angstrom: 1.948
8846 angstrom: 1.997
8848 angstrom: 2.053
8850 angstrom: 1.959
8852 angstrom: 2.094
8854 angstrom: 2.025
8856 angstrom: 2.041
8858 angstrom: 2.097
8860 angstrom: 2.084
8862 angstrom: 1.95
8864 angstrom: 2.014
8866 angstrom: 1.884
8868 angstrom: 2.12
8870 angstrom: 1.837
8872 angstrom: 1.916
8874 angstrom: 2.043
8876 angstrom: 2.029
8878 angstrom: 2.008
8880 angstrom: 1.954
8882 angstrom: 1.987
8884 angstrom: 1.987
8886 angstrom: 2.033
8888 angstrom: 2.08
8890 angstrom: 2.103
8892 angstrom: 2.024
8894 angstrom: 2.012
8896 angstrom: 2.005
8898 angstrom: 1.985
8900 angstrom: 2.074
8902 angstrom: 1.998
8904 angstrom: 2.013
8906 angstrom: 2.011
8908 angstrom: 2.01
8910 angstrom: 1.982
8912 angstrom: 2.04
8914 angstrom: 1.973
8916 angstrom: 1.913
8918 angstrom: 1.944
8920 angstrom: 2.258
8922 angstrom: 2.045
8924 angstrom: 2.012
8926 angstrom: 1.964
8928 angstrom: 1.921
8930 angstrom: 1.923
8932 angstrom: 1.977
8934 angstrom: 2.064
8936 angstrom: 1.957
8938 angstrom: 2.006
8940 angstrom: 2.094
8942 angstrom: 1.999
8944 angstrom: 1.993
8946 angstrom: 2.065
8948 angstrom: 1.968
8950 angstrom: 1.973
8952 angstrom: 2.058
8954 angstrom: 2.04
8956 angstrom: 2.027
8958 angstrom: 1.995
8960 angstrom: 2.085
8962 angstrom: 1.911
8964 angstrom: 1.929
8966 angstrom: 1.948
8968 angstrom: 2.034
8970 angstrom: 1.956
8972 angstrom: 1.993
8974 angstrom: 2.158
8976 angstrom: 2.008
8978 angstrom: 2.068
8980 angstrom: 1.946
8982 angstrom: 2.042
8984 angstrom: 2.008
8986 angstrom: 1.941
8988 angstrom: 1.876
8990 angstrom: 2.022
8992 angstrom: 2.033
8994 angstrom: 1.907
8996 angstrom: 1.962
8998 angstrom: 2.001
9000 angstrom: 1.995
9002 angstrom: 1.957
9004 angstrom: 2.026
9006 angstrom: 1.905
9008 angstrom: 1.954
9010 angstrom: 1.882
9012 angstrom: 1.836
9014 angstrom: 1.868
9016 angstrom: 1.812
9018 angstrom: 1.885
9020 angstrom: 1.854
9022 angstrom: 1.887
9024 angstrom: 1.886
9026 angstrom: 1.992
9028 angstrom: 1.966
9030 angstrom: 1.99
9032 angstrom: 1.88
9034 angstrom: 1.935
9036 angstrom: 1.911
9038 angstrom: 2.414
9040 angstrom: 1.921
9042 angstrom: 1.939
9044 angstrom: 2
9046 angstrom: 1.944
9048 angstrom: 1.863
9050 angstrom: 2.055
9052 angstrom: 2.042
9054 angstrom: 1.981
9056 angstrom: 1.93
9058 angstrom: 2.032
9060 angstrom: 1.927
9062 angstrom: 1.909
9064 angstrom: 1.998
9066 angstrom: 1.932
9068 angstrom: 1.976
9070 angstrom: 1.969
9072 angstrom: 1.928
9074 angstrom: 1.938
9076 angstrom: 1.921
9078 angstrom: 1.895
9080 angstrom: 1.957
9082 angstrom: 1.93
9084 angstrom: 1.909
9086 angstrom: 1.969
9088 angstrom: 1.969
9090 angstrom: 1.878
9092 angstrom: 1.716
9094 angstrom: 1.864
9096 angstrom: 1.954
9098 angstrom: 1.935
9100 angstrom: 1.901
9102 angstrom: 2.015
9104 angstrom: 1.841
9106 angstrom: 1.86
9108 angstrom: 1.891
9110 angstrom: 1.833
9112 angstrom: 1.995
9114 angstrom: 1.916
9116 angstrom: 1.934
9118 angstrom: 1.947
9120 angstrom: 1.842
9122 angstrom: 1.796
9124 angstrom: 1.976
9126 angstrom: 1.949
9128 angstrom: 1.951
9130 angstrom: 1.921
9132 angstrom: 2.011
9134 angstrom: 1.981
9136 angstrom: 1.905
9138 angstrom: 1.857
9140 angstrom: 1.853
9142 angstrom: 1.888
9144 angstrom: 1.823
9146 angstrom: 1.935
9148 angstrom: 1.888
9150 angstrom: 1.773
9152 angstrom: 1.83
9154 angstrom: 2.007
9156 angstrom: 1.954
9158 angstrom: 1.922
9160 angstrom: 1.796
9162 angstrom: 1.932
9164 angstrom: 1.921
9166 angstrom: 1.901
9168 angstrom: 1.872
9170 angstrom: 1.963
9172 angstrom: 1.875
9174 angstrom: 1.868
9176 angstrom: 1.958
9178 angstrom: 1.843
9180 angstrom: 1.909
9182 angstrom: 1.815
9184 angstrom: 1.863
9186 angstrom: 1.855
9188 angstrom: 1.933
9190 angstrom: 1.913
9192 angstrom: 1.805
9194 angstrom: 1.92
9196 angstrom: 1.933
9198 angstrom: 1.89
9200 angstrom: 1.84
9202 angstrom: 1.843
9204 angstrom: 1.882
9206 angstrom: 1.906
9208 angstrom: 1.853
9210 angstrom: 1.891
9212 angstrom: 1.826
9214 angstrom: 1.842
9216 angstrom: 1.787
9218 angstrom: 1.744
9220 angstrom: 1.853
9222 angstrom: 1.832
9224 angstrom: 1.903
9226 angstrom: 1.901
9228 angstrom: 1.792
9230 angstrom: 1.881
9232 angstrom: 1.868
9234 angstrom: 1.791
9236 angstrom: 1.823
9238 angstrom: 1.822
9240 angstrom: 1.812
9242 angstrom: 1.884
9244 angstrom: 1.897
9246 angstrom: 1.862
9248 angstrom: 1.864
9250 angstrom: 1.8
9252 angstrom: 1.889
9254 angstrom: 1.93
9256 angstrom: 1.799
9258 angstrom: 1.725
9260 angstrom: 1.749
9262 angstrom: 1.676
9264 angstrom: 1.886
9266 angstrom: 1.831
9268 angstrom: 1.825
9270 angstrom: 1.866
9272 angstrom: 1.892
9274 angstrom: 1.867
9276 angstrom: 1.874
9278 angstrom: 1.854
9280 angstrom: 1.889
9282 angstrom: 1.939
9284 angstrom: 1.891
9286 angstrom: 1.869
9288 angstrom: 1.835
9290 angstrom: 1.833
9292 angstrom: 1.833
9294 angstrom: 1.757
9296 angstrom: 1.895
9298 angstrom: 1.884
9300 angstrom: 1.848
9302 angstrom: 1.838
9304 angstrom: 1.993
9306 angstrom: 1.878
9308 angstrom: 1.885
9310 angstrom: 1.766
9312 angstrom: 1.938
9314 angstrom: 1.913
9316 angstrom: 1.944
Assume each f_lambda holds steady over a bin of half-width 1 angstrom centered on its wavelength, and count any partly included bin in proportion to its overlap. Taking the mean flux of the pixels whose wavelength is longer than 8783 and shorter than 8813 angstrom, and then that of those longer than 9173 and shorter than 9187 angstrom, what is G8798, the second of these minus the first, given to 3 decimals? -0.077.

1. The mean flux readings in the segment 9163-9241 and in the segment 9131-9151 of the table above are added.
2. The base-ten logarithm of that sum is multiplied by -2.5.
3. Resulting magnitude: -1.44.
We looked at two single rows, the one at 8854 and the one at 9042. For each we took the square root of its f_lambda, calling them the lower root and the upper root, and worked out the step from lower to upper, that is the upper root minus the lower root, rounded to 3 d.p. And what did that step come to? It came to -0.031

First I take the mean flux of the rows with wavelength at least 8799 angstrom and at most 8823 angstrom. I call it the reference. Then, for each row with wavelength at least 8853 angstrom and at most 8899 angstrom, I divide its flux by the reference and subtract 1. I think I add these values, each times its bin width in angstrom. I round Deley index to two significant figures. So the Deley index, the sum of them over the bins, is 1.5 angstrom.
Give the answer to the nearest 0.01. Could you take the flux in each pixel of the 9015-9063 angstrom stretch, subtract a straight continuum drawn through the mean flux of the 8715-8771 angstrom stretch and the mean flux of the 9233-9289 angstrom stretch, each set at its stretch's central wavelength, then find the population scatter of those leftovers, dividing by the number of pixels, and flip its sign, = -0.11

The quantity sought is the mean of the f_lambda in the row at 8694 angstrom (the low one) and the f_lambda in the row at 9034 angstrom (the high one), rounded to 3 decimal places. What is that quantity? 1.910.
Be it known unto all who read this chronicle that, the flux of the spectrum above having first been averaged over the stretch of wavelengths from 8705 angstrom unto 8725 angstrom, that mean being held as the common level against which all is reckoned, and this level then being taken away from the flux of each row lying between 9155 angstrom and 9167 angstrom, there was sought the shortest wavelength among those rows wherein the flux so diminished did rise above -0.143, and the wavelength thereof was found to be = 9156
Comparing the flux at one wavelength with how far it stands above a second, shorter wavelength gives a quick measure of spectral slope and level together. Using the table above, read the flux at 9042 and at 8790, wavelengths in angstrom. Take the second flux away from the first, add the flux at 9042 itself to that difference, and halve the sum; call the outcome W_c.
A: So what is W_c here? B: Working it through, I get 0.88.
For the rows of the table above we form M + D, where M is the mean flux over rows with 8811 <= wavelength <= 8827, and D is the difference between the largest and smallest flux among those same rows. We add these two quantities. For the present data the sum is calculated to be 2.20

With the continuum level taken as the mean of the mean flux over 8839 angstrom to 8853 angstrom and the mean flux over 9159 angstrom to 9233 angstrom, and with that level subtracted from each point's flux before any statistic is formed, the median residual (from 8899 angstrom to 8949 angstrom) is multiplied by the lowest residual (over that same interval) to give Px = -0.0010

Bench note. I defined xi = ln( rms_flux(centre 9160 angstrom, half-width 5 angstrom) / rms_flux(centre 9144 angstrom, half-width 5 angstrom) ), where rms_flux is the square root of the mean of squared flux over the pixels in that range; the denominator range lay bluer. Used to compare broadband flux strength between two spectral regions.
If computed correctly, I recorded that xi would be 0.015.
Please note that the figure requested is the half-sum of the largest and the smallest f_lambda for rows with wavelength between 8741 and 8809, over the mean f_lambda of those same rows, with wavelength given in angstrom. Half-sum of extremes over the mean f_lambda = 1.00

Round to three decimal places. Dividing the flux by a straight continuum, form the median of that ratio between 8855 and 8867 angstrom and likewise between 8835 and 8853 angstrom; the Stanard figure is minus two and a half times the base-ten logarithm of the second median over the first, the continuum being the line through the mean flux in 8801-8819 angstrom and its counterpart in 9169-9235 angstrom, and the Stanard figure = 0.018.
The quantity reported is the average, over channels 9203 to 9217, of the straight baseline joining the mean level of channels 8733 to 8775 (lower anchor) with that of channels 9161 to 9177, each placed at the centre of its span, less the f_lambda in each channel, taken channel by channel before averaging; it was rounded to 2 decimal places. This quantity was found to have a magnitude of 0.05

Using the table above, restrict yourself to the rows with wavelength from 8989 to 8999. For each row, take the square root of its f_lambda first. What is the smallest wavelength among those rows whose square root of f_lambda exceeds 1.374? 8990 angstrom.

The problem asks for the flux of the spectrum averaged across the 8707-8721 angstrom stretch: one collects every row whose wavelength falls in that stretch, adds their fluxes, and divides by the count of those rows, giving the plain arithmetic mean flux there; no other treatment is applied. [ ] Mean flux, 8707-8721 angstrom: 2.02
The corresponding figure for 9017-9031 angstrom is 1.92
